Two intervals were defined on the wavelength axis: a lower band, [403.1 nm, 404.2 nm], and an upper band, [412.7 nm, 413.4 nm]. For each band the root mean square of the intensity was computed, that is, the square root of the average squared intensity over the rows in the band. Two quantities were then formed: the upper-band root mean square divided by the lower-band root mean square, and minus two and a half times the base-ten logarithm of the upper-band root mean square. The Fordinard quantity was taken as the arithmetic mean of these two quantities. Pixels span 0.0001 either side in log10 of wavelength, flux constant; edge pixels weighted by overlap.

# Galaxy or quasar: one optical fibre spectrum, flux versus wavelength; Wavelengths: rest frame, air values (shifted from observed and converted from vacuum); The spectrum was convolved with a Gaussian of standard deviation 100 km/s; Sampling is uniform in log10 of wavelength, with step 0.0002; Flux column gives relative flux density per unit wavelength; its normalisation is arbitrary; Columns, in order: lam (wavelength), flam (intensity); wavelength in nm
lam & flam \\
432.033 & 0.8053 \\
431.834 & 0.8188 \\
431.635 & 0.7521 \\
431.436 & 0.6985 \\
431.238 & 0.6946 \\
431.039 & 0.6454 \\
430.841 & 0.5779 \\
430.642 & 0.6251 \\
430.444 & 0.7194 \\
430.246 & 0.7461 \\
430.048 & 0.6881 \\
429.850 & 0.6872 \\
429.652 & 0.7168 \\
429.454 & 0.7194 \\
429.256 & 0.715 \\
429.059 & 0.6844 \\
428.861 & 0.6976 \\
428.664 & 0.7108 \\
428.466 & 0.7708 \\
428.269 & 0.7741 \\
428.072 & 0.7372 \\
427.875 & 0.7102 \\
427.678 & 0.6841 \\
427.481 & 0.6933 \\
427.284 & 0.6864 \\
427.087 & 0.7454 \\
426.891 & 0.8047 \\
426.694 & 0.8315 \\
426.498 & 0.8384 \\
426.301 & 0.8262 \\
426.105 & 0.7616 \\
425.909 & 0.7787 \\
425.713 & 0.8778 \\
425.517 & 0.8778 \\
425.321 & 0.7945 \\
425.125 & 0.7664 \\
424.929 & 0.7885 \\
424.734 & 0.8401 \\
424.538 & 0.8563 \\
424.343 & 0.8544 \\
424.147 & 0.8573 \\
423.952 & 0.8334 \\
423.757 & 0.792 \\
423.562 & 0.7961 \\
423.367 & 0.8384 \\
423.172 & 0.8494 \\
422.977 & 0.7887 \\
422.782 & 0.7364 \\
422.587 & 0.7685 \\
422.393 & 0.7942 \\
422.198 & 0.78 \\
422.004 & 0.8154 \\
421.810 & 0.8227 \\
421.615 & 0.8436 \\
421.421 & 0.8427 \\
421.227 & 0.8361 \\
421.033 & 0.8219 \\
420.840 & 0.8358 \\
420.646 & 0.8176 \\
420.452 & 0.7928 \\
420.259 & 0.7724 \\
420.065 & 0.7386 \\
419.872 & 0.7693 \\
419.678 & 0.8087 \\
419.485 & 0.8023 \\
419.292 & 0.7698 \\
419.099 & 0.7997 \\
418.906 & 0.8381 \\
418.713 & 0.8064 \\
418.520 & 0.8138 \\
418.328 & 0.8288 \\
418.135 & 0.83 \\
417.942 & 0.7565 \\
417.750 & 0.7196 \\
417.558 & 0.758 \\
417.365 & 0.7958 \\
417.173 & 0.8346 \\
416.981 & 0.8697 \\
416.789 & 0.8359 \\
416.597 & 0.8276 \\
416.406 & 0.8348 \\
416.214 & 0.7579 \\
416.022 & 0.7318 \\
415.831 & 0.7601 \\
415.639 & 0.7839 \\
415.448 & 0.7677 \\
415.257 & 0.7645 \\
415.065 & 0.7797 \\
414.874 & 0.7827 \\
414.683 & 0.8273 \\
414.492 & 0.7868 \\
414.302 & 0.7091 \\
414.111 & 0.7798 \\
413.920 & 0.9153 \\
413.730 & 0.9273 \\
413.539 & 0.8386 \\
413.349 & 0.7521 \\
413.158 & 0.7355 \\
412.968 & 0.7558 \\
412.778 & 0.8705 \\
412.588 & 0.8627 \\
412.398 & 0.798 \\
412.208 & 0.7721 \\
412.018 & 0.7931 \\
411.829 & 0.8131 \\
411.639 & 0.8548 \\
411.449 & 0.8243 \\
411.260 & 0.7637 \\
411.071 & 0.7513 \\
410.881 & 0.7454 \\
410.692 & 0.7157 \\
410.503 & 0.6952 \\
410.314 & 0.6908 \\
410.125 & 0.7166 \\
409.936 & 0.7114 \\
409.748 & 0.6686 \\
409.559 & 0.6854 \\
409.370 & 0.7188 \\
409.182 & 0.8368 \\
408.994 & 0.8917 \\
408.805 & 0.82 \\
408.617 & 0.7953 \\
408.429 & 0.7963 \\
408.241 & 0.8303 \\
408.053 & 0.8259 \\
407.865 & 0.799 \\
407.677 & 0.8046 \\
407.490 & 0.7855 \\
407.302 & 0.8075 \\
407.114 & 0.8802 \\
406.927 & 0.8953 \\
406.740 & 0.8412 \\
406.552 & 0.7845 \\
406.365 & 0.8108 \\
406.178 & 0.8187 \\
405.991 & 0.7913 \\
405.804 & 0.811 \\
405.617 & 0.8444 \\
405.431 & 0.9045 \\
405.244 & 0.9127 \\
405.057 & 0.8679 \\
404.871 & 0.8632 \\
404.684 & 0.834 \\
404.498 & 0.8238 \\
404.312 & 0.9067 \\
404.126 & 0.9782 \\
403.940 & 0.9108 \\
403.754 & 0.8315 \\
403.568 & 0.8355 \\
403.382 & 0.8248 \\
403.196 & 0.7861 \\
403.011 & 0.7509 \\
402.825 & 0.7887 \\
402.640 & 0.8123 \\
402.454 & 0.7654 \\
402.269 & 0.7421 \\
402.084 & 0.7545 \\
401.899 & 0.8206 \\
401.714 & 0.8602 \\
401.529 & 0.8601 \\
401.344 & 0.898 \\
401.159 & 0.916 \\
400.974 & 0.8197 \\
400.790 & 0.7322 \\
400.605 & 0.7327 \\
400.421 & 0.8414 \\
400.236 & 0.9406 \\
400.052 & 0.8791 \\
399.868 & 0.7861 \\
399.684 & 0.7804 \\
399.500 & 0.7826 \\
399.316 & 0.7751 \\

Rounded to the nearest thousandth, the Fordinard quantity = 0.586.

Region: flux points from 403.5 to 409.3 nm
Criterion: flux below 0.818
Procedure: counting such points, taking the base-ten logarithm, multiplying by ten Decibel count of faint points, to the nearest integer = 10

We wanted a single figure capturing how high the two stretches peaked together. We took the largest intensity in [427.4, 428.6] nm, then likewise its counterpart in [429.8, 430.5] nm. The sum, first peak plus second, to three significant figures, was 1.52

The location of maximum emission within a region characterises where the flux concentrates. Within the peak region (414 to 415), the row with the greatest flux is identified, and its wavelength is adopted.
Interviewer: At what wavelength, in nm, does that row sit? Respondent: 414.683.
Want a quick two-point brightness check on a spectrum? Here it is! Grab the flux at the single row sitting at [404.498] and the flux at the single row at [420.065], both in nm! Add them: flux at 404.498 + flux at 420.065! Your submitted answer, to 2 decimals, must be 1.56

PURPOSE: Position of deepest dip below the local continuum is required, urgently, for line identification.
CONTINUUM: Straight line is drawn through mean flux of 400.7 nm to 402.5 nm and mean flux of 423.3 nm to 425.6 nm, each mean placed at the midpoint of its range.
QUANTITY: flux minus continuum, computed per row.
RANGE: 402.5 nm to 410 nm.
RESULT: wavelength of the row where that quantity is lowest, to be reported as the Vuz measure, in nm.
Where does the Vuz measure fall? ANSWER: 409.748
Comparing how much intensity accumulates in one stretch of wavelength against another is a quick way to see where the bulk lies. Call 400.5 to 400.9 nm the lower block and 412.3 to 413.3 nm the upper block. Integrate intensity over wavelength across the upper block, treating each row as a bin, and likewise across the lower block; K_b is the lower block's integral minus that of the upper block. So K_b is -0.5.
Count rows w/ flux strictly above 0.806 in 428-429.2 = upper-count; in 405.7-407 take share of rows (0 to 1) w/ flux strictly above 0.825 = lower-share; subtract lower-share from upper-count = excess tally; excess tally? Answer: 0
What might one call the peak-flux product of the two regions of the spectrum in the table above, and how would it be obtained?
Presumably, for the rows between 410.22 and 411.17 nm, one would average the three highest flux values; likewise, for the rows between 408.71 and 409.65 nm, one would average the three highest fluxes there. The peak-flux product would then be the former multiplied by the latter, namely 0.626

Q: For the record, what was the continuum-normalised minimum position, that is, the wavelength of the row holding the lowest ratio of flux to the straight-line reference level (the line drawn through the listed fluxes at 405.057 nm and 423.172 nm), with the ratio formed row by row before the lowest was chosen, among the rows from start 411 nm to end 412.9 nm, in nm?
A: 411.071 nm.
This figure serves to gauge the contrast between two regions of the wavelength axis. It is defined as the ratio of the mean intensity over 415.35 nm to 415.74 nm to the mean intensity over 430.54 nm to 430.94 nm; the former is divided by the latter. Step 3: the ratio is 1.29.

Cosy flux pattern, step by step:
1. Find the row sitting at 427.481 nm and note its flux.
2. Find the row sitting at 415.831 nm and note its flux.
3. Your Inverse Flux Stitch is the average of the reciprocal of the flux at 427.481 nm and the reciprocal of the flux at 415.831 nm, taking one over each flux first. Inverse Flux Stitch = 1.38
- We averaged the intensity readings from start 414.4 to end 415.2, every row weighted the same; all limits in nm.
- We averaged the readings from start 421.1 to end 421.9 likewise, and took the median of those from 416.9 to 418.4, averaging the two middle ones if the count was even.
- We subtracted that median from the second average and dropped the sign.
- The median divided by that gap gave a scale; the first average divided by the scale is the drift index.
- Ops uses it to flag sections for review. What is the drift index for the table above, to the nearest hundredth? 0.02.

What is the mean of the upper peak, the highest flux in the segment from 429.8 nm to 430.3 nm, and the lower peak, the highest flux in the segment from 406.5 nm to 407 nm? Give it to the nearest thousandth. 0.821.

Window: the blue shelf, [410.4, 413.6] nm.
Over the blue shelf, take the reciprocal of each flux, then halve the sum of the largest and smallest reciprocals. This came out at 1.29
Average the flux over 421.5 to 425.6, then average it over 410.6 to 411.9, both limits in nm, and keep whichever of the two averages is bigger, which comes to 0.814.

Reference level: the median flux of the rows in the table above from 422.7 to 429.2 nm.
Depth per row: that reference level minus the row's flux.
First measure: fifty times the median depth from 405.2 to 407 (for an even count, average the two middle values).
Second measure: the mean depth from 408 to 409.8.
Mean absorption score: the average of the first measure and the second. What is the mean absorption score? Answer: -1.0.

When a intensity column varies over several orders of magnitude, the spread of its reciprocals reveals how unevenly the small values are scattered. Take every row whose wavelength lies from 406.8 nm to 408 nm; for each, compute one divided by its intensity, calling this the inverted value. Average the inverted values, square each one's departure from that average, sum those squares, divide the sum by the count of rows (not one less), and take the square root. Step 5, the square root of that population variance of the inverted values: 0.06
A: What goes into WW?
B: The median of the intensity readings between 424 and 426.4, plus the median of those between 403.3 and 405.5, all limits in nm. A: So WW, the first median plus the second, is 1.70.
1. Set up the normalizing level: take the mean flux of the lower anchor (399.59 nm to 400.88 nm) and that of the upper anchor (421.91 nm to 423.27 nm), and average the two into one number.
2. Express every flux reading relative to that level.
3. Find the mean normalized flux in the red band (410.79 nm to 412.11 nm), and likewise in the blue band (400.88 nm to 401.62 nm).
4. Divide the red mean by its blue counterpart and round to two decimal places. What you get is 0.91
